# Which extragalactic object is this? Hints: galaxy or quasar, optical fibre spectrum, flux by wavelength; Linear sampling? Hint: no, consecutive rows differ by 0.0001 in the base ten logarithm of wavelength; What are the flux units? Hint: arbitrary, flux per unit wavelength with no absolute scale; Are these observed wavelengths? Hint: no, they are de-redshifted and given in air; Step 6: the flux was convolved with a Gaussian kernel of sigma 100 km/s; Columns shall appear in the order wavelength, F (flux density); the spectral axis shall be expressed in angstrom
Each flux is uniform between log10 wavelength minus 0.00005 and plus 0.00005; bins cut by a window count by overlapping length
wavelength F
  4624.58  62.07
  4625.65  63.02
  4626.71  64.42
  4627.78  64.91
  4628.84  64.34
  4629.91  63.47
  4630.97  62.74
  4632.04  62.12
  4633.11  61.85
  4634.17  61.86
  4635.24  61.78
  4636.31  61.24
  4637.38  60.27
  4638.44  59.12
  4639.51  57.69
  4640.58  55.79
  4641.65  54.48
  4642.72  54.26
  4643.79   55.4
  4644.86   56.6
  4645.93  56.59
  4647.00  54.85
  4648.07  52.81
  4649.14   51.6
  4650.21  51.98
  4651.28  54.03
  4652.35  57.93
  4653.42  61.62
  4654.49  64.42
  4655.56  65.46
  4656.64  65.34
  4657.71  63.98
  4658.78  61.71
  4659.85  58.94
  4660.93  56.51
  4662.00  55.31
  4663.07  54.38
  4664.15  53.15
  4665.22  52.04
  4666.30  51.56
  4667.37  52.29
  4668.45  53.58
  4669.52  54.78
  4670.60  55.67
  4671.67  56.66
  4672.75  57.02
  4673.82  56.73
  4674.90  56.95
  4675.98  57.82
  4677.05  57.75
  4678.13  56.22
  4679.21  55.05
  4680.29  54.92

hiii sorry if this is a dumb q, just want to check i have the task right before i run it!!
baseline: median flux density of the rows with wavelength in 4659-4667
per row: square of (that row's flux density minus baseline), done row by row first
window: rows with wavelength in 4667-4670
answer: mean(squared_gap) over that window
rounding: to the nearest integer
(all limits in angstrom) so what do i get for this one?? 2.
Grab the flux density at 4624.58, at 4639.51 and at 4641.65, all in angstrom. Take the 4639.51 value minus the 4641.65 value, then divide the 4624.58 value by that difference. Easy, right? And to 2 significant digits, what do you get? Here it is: 19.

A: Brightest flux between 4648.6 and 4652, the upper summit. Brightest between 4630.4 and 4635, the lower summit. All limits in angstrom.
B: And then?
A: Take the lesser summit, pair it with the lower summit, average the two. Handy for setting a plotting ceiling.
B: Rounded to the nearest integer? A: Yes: 58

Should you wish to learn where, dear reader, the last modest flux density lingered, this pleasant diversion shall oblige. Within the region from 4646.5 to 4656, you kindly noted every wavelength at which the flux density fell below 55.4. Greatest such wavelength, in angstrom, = 4651.28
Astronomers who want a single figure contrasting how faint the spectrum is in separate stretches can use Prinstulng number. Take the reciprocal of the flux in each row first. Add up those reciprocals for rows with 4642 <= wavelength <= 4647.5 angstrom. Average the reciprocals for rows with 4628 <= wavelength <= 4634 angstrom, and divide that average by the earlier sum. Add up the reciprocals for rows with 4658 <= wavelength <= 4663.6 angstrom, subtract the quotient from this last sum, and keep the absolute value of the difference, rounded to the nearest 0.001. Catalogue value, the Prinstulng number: 0.089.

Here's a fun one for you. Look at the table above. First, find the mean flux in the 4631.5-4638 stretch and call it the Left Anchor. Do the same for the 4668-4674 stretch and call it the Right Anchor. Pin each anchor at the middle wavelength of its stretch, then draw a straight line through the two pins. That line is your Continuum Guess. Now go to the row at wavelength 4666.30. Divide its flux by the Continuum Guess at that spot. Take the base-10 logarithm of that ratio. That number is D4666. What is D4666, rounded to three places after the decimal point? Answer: -0.040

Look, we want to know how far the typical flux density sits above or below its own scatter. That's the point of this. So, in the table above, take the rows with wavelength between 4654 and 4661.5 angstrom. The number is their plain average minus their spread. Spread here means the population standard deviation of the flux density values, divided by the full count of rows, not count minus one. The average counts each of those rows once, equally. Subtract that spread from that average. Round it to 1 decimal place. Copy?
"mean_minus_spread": 59.1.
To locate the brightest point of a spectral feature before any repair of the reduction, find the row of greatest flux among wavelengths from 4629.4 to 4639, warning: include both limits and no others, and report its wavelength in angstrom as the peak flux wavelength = 4629.91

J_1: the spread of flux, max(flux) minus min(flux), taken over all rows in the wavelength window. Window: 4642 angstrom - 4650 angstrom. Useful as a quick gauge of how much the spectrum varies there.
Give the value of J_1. 5.0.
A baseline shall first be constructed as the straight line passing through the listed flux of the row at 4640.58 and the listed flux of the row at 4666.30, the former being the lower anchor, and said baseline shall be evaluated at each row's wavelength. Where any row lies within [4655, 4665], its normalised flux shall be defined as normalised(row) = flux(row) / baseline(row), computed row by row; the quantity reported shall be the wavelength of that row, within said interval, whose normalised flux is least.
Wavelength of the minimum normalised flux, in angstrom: 4664.15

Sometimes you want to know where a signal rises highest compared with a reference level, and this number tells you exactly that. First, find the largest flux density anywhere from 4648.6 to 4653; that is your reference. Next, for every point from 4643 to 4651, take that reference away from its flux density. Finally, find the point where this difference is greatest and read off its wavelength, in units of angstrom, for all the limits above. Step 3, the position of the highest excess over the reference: 4644.86 angstrom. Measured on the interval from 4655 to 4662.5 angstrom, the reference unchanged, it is 4655.56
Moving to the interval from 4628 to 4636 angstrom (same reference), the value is 4628.84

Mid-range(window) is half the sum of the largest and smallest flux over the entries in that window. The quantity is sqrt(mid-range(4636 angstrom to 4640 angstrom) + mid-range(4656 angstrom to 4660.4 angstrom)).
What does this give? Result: 11.03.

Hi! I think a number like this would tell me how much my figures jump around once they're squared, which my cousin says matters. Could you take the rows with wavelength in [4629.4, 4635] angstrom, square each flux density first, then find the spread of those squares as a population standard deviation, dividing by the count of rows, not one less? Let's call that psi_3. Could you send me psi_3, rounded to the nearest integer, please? 78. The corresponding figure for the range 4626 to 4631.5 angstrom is 99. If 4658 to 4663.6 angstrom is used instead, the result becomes 308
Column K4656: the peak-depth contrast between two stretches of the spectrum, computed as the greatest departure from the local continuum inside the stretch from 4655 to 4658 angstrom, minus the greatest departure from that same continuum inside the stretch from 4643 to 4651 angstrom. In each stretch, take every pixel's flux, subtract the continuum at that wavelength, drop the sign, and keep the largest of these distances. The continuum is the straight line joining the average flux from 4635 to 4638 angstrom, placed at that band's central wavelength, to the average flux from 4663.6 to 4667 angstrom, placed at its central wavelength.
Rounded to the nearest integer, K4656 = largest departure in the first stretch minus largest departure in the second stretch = 5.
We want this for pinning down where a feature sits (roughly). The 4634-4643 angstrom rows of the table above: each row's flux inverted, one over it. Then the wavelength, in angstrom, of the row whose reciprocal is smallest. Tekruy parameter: 4634.17 angstrom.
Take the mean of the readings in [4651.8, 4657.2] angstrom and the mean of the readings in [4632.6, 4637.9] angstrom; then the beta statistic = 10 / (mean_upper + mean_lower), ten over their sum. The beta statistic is 0.080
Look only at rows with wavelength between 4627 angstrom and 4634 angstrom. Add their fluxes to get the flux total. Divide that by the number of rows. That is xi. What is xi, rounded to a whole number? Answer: 63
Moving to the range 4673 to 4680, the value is 57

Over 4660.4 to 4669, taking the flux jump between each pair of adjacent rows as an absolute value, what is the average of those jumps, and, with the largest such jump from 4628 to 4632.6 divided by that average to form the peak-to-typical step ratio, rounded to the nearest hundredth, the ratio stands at 0.87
